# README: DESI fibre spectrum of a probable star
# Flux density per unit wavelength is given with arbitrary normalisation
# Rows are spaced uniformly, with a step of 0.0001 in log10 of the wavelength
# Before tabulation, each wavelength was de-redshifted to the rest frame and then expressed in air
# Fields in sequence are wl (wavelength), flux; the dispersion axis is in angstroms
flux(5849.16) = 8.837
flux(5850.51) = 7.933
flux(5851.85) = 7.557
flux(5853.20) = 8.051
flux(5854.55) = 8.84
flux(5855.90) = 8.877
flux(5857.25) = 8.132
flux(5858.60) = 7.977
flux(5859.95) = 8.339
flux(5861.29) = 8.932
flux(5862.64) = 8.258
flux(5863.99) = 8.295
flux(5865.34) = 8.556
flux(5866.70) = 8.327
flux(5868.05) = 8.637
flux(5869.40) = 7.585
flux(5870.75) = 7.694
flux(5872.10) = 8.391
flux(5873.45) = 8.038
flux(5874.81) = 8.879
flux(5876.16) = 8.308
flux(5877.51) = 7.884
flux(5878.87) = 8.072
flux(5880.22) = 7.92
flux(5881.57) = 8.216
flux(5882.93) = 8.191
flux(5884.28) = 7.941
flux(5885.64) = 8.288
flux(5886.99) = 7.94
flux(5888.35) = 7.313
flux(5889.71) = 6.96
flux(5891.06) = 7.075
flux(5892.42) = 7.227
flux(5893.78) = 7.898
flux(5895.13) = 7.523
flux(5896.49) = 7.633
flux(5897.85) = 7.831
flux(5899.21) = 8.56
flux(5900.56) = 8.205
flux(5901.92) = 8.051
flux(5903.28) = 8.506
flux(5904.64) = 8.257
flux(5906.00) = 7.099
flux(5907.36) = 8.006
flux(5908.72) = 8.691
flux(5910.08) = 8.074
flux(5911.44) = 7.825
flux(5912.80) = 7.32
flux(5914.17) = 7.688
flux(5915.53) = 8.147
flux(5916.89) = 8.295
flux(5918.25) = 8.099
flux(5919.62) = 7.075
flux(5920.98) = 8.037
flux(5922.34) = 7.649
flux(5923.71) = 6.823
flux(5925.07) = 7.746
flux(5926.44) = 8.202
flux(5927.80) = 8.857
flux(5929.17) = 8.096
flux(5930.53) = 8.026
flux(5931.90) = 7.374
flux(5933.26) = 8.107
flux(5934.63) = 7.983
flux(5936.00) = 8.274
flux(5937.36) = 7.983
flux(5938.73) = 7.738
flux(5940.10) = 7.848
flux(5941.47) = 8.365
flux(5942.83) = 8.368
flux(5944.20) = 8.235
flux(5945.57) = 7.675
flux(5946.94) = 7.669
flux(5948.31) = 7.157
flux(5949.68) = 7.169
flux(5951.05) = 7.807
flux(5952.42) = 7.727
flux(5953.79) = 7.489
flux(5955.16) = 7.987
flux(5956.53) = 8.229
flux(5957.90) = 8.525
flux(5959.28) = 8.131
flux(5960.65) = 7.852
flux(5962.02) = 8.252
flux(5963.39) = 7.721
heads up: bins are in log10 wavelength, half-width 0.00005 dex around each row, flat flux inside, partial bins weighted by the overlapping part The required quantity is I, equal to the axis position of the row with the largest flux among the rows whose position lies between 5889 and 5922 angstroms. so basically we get 5908.72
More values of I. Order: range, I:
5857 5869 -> 5861.29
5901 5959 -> 5927.80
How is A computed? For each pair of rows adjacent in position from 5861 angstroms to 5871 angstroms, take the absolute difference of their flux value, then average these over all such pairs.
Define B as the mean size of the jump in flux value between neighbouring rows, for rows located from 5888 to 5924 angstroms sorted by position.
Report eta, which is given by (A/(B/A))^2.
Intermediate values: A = 0.38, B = 0.48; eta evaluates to 0.09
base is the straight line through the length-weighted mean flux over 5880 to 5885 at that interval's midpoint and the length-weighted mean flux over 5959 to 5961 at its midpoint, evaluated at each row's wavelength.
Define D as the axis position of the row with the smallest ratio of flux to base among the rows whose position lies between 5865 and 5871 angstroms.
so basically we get 5869.40 angstroms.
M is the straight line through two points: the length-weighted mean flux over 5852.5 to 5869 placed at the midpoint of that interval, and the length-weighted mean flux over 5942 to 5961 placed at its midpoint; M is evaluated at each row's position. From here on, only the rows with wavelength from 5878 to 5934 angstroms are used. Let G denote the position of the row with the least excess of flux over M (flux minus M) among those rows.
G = 5889.71 angstroms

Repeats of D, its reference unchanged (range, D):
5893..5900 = 5895.13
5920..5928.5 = 5923.71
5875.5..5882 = 5877.51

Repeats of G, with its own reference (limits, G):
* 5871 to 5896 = 5889.71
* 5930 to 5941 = 5931.90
